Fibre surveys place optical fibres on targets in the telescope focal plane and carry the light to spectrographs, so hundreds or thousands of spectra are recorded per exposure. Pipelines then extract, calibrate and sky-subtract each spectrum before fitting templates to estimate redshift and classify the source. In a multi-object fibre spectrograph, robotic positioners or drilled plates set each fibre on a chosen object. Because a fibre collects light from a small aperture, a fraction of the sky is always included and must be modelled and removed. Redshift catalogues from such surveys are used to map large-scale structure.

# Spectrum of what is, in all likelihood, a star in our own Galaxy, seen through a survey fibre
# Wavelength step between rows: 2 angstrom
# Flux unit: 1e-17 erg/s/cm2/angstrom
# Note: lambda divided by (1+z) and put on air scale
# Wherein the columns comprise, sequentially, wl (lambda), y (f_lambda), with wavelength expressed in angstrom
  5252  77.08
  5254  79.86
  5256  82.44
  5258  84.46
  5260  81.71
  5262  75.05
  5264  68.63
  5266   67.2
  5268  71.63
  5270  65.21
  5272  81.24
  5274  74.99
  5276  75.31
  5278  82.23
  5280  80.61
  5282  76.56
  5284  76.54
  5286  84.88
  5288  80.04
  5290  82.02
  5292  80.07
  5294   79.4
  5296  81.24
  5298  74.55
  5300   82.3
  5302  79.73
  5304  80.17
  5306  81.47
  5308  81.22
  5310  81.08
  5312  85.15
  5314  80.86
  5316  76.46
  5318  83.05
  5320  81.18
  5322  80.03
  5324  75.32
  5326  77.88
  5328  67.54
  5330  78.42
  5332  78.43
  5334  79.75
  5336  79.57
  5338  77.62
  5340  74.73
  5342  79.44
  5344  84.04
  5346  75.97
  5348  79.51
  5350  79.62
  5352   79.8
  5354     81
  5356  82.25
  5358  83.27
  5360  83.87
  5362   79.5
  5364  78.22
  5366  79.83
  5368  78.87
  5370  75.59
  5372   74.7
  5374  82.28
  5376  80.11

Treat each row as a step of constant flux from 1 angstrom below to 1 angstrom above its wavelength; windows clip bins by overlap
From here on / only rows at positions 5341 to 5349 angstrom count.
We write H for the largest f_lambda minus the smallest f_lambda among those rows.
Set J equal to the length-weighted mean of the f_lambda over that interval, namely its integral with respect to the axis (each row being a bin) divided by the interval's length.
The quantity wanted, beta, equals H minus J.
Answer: -71.7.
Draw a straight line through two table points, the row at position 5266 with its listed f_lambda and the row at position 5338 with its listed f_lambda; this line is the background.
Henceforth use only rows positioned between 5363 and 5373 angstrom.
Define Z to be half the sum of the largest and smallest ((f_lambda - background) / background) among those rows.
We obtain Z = -0.06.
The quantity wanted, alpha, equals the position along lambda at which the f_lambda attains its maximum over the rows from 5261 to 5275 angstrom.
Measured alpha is 5272 angstrom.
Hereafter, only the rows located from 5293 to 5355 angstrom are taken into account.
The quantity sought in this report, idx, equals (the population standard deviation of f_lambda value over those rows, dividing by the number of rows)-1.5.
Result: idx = 1.8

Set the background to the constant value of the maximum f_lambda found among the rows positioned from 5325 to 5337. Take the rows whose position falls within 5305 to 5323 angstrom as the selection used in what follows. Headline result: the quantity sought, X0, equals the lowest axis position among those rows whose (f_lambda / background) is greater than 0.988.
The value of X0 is 5306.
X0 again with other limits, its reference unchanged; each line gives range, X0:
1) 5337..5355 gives 5342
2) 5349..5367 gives 5350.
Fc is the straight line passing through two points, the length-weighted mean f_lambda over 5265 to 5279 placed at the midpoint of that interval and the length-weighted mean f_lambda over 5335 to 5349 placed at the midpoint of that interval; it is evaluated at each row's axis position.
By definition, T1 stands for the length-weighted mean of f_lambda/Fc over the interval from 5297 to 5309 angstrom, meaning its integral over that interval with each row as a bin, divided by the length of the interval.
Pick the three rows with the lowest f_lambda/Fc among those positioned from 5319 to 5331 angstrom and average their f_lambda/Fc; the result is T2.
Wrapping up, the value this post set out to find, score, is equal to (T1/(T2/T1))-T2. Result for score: 0.22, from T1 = 1.05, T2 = 0.95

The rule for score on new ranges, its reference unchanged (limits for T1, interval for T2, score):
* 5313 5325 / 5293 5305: 0.00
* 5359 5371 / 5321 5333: 0.08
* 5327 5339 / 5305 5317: -0.10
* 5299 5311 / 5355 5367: 0.16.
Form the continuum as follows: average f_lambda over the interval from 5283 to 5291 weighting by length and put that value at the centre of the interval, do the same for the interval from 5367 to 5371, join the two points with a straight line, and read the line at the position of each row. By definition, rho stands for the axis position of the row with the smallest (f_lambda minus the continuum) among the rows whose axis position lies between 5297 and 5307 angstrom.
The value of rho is 5298 angstrom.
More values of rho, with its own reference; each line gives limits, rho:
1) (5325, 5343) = 5328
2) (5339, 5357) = 5340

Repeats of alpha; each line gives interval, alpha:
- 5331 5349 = 5344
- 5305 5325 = 5312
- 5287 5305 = 5300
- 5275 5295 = 5286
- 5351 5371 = 5360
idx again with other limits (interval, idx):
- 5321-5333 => 2.6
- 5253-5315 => 3.4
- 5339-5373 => 1.4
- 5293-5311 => 0.7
